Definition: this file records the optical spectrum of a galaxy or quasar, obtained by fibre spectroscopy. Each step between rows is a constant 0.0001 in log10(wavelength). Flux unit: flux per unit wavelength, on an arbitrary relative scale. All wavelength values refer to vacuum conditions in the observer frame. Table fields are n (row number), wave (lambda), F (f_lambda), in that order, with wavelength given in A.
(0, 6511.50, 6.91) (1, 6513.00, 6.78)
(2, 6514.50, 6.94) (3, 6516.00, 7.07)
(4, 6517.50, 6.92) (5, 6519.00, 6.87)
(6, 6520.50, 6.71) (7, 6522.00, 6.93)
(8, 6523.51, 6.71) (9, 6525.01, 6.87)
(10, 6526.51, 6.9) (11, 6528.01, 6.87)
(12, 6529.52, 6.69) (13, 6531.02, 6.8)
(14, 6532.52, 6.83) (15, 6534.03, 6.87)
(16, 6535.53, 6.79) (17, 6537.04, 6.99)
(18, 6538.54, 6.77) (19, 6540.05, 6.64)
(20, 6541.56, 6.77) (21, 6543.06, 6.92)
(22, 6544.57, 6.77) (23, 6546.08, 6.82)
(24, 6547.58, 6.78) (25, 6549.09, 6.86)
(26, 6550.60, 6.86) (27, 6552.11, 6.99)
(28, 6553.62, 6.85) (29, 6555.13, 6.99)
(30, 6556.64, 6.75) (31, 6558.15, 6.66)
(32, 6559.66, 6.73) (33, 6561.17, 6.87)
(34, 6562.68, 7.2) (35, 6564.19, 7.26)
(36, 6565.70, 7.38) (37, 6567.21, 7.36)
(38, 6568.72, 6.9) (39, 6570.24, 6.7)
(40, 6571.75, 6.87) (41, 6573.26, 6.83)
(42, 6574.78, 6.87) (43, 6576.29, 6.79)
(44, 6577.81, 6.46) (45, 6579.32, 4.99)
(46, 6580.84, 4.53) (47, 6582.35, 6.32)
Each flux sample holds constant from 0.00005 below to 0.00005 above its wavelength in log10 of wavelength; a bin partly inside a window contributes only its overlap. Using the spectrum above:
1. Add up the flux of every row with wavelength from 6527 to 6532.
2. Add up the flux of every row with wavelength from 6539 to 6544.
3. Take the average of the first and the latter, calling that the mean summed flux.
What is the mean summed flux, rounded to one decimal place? 20.3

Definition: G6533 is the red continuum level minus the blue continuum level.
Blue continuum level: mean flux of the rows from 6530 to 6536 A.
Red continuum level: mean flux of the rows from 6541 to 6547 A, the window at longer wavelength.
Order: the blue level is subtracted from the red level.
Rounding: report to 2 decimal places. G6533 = 0.00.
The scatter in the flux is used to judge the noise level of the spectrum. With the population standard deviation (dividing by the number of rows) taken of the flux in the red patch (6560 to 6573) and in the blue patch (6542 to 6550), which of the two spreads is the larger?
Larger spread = 0.24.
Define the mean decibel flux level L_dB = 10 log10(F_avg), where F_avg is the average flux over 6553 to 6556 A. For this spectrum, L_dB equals 8.40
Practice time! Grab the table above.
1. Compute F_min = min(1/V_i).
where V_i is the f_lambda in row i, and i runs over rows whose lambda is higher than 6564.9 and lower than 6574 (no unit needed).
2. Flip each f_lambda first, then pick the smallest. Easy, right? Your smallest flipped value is 0.1355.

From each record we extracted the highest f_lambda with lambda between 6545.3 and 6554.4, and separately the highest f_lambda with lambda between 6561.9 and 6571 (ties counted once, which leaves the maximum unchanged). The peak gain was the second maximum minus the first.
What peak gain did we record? 0.39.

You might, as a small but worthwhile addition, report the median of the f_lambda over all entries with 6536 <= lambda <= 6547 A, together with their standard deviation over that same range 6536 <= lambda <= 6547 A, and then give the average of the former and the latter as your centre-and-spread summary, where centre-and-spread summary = 3.44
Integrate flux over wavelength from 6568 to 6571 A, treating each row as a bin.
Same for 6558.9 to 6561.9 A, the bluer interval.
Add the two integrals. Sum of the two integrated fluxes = 41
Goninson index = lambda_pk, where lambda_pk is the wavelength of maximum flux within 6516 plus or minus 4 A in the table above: 6516.00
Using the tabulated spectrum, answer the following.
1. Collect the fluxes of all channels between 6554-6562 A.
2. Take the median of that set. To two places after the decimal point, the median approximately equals 6.75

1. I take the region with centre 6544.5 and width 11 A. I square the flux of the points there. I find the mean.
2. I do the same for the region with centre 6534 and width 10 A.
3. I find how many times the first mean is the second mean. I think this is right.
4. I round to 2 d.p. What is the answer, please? 0.99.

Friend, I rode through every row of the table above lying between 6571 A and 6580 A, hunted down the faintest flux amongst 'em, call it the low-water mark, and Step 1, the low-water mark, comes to 4.99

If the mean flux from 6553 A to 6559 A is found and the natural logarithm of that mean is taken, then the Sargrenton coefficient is 1.92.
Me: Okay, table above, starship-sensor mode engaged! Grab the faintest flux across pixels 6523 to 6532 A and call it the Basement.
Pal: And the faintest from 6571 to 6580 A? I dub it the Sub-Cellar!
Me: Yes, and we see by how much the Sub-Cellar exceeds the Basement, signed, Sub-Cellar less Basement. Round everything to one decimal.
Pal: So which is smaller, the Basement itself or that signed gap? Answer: -1.7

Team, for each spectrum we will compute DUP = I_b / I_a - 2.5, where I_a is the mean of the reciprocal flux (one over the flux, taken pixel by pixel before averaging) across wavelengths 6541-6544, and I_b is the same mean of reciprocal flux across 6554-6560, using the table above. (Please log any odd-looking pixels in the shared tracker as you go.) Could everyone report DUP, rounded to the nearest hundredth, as -1.49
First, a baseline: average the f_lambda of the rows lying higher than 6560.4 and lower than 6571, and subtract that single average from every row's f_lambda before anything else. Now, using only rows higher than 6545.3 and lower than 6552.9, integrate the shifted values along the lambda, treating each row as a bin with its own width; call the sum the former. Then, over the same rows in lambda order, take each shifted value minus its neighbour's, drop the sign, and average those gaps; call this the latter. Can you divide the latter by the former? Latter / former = -0.035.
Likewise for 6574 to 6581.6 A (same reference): -0.066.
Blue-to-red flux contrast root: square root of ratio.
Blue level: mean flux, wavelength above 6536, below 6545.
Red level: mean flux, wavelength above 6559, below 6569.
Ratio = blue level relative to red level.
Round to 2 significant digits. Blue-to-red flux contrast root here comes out 0.98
